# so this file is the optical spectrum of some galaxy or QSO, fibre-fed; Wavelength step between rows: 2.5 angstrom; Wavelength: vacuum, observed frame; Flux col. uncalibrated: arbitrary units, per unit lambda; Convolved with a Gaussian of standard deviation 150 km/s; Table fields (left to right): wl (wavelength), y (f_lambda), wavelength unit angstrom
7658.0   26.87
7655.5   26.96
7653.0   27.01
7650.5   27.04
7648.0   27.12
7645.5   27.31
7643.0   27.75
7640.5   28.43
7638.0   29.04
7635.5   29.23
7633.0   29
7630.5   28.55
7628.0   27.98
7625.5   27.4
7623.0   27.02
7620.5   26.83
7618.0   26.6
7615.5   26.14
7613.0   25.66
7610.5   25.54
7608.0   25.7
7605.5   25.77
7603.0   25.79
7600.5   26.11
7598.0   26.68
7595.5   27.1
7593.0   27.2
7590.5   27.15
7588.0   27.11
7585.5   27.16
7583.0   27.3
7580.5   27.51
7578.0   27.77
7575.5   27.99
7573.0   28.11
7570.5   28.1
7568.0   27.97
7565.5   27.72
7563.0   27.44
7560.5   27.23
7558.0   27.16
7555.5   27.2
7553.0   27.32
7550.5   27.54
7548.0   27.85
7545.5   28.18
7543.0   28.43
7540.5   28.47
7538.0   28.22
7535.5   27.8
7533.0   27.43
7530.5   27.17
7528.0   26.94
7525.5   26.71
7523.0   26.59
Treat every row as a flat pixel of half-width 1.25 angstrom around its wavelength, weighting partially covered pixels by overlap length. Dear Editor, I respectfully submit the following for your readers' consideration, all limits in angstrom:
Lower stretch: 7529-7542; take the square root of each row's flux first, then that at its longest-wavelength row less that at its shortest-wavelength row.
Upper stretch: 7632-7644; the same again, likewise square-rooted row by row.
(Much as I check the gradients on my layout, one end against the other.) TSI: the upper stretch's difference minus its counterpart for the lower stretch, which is -0.24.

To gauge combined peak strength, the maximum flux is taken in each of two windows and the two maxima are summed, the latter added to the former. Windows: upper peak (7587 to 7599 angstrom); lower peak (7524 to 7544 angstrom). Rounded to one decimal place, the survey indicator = 55.7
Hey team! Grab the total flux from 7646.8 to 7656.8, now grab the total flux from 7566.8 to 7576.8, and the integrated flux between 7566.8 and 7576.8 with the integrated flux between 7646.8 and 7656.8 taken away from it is 10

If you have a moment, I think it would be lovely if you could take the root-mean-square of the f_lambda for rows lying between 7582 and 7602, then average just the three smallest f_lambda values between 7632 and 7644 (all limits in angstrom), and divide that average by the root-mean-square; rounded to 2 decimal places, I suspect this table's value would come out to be 1.05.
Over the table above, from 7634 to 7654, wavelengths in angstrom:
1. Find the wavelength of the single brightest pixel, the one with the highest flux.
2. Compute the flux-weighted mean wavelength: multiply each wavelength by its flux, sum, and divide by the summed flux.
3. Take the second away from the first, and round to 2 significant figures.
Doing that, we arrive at -8.6 angstrom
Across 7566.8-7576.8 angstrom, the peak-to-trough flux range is 0.1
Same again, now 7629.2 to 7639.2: 0.7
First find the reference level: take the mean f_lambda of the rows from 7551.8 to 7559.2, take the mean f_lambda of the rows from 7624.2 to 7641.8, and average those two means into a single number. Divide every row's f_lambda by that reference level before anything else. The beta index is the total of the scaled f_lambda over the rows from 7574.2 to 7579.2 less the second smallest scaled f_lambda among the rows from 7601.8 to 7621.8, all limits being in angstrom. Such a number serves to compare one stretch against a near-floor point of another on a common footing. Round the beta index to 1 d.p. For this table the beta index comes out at 1.1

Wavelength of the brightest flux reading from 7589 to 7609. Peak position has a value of 7593.0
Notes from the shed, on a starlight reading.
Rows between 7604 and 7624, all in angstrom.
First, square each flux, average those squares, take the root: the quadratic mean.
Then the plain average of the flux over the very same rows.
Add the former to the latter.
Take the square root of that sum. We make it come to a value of 7.23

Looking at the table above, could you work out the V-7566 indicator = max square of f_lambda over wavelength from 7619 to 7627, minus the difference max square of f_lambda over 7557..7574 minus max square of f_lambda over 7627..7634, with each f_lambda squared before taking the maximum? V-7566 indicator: 802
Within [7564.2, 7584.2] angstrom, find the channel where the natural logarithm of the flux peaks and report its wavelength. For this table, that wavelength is 7573.0 angstrom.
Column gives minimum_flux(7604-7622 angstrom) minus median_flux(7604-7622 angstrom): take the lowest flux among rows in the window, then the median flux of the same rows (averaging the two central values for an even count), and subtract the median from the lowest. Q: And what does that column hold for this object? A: -0.23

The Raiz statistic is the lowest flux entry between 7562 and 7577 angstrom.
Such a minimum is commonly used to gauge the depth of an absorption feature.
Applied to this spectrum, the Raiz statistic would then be 27.44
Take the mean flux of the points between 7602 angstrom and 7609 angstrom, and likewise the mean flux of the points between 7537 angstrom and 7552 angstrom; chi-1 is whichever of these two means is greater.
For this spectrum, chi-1 28.1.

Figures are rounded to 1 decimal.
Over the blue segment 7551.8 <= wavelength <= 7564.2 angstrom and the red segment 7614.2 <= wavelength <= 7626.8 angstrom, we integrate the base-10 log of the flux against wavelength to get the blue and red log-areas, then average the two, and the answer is 17.9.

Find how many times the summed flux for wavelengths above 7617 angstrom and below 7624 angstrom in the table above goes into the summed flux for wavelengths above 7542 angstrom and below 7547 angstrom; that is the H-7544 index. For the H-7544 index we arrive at 0.70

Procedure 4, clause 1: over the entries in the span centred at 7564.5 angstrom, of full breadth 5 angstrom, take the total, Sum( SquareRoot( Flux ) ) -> 11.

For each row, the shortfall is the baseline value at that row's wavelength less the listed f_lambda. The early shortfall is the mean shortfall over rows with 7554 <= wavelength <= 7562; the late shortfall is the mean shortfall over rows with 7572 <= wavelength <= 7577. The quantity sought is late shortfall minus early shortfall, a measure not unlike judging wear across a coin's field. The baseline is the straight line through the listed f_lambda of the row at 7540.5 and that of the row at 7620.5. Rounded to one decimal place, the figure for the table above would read -1.2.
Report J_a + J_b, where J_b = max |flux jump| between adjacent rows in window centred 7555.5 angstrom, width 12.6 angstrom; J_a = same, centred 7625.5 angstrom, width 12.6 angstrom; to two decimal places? 0.80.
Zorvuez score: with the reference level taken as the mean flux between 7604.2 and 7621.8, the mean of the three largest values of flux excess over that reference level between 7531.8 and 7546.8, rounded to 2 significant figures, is 2.3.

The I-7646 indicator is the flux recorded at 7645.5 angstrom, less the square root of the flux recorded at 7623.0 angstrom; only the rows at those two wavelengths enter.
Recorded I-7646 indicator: 22.1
